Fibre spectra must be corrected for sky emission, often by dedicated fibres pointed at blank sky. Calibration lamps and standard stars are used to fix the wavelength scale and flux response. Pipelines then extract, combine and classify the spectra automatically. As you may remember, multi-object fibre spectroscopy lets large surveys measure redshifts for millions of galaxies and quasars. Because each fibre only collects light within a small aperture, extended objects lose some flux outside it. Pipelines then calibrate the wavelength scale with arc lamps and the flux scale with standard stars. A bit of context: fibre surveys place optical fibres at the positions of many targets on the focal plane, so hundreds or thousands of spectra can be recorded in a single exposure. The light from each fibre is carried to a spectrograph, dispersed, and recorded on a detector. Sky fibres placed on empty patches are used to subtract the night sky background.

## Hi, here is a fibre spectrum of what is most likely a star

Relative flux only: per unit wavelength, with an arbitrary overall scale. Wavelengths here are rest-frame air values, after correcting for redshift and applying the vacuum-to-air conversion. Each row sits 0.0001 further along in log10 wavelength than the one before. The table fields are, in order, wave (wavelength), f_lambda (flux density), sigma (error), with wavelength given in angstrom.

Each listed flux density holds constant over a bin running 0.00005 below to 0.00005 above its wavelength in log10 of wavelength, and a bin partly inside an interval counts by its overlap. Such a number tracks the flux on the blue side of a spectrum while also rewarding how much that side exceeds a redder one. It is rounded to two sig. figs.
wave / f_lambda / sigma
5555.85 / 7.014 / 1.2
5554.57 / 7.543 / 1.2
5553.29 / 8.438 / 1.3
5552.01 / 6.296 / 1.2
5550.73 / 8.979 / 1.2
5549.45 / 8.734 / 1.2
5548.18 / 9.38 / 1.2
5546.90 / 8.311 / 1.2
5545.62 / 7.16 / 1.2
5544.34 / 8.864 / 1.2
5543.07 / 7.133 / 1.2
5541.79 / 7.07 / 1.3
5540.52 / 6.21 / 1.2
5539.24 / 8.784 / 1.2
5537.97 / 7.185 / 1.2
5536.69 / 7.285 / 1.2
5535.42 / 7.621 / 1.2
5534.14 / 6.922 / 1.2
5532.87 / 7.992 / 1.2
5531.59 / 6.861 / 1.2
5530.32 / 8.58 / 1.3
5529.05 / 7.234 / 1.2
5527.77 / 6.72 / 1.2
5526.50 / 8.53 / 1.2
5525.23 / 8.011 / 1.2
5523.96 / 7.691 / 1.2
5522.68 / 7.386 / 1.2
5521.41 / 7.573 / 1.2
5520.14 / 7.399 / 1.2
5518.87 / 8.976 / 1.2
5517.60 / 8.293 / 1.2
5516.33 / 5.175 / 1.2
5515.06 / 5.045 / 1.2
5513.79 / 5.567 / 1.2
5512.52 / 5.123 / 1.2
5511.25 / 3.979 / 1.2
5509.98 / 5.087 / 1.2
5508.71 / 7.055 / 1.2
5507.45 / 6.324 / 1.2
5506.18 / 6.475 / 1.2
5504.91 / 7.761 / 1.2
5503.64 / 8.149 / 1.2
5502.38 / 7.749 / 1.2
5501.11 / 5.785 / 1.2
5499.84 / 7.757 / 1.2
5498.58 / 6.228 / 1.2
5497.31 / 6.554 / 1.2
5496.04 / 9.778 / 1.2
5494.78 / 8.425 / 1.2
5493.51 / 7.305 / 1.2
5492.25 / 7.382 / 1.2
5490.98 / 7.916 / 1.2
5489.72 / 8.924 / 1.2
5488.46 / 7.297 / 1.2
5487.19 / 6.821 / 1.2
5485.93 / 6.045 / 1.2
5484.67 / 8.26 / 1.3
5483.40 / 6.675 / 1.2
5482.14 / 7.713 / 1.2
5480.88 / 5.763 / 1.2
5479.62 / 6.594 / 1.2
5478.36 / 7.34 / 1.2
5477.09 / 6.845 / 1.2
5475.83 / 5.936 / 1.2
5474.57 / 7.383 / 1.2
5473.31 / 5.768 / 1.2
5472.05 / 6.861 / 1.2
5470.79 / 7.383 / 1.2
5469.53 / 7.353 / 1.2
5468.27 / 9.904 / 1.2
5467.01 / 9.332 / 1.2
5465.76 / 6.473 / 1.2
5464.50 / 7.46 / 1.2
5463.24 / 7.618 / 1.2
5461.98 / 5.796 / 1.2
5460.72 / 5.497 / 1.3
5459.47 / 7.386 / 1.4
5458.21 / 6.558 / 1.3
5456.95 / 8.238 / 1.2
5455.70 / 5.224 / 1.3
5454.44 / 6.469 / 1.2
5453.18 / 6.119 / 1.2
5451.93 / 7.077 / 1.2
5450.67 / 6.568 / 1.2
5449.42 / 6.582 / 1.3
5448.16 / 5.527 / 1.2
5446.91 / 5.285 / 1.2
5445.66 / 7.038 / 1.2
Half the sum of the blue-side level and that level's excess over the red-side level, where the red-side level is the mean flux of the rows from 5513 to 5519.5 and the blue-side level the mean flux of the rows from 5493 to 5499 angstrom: 4.4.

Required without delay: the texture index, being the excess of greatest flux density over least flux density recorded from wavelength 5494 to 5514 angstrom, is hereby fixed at 5.8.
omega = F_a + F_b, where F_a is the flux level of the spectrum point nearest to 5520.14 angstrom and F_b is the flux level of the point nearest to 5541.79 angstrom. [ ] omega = 14.5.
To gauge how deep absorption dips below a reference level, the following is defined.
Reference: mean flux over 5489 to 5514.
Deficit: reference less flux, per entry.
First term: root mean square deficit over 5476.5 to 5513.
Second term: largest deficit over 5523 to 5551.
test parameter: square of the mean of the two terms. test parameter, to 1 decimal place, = 1.0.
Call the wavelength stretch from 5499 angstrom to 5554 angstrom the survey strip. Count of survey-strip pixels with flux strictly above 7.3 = 22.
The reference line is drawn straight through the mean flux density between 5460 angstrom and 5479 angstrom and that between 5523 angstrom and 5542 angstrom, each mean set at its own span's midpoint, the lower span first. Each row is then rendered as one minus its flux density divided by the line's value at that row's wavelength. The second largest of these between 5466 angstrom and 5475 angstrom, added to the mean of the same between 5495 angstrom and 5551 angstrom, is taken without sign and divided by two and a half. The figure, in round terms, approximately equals 0.03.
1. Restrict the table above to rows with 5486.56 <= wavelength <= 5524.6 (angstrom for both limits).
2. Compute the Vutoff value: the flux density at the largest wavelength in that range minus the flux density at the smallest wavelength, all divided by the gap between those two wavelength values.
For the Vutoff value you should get 0.02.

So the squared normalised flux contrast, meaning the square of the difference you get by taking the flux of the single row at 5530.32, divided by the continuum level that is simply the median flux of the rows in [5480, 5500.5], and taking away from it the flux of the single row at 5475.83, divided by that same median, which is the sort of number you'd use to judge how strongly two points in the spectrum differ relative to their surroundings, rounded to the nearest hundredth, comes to 0.13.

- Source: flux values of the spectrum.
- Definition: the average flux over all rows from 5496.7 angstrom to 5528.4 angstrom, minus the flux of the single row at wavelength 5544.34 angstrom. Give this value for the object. -2.0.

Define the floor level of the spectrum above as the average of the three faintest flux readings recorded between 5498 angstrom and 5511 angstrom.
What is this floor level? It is 5.70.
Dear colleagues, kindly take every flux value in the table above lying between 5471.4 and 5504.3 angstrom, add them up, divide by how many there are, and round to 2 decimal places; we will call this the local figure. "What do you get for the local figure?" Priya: 7.20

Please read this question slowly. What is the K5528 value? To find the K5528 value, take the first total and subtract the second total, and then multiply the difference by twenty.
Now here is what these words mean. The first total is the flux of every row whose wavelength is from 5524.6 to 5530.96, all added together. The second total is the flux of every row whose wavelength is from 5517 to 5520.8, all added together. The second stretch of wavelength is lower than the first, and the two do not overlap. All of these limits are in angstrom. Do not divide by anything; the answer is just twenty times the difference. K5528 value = 288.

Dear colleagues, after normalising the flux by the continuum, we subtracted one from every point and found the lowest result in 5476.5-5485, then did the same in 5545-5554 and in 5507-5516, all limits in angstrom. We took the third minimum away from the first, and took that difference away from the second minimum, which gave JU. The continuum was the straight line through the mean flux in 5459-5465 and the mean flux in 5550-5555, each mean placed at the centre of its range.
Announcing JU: -0.5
